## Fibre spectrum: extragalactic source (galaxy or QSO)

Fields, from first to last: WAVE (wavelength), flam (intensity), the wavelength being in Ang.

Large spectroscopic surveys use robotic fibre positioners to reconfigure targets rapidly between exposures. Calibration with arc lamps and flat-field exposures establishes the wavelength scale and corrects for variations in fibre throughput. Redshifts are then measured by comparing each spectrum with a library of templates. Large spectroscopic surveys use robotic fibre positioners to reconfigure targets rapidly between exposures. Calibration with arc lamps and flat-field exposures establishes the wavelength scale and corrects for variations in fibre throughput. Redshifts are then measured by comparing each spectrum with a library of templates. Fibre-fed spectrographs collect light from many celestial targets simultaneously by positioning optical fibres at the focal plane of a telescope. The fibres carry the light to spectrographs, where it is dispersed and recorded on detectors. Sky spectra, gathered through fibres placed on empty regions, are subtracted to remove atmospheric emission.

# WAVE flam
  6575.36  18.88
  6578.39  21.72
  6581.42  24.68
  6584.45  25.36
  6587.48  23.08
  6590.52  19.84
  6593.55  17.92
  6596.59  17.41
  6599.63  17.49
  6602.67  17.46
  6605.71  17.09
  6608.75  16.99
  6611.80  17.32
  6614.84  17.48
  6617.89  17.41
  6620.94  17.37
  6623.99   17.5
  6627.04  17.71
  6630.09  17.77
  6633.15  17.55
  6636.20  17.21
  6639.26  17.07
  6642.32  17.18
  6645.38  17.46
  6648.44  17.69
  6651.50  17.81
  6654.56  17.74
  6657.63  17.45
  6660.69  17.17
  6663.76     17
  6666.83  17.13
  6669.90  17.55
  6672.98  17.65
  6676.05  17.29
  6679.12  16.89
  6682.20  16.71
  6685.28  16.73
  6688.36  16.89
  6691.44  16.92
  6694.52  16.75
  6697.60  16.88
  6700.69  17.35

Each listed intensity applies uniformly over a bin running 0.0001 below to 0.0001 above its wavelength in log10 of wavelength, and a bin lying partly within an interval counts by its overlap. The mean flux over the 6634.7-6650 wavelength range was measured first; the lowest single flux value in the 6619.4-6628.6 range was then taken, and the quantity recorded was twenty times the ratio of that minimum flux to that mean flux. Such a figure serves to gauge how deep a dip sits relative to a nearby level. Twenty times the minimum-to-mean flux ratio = 20.1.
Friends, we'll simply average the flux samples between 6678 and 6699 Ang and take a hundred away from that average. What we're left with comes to -83.2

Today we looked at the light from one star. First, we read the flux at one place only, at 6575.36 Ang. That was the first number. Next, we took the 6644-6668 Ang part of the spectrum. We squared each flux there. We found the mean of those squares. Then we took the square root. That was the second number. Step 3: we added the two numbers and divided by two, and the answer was 18.2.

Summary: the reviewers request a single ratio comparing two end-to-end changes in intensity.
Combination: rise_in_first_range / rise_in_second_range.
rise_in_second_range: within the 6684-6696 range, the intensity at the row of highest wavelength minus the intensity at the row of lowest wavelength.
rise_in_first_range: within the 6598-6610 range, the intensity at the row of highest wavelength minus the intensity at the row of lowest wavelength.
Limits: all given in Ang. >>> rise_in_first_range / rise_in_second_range -25.0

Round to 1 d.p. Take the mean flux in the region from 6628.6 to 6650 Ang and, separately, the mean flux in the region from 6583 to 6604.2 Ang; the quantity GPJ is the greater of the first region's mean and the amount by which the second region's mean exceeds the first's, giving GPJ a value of 17.4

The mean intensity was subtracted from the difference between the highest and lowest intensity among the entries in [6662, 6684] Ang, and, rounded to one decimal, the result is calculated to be -16.2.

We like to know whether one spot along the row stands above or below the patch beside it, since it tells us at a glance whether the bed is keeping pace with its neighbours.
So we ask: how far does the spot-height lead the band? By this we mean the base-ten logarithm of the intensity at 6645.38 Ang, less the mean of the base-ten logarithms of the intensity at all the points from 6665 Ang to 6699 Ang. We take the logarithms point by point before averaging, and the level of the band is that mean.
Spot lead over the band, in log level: 0.011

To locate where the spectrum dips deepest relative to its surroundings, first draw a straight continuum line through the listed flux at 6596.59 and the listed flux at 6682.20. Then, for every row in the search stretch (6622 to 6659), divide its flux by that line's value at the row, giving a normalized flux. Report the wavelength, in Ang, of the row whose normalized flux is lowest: 6639.26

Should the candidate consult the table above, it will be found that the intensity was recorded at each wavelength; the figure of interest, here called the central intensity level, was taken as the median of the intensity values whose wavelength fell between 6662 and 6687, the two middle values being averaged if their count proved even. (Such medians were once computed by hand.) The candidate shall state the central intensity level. 17.1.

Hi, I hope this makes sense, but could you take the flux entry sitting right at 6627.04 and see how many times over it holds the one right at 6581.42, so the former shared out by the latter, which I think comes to 0.72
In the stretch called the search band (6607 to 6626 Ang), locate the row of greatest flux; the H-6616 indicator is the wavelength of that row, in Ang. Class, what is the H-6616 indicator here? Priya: 6623.99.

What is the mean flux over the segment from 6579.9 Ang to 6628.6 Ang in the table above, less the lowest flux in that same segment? 1.89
